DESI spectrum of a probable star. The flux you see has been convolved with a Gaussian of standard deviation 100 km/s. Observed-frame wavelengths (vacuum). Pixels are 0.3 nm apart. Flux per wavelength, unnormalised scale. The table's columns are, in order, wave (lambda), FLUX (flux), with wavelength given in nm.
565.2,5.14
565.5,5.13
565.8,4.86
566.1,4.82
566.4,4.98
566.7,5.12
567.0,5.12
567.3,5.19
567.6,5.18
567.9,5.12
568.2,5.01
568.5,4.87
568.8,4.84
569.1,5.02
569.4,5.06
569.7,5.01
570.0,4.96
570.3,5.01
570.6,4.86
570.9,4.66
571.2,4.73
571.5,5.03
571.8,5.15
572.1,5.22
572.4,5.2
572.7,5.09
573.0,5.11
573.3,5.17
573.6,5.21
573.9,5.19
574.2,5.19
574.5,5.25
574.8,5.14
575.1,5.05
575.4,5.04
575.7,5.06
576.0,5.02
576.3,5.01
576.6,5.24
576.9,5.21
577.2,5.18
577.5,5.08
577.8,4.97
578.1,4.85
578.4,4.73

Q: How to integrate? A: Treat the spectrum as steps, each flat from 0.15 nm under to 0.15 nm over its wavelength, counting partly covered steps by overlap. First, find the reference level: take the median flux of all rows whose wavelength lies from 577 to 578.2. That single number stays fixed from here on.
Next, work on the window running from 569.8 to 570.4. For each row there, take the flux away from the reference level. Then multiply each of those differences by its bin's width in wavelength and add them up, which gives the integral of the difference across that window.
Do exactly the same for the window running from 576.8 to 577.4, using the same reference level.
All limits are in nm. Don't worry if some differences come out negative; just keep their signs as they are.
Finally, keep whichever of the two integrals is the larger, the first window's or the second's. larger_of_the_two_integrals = 0.02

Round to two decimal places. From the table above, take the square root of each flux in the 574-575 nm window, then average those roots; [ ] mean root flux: 2.28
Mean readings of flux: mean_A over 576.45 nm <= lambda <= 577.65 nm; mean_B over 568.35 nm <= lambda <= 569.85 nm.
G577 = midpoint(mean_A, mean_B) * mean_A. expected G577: 26.2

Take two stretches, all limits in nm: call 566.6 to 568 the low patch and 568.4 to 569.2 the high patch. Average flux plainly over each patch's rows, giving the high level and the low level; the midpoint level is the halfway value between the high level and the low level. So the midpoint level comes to 5.03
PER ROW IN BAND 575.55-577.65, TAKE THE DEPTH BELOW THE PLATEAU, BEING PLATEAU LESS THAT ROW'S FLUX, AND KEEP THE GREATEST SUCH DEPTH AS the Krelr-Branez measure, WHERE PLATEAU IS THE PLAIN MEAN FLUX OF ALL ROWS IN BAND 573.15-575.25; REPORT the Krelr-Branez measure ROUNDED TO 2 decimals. 0.16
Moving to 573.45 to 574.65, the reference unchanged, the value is -0.02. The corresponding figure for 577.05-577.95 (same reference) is 0.20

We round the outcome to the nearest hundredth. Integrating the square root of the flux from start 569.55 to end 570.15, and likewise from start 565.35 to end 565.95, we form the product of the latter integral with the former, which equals 1.80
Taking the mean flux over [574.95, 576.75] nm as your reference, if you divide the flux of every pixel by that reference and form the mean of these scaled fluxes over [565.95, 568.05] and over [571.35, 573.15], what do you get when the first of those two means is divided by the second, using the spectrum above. 0.99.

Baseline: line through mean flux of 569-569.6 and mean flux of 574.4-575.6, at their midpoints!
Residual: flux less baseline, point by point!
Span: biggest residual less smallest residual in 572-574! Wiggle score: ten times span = 1.4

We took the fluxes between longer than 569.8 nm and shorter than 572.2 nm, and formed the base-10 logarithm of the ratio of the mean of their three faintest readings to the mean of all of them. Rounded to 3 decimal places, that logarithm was -0.018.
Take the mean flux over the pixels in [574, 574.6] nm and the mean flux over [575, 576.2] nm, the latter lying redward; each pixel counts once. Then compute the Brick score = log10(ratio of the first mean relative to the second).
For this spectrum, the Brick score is 0.015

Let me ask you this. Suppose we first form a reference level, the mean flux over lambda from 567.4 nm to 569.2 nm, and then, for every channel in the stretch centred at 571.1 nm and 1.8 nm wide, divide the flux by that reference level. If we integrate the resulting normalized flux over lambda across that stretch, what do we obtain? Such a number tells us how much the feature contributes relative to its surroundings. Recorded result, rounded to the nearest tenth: 1.8 nm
